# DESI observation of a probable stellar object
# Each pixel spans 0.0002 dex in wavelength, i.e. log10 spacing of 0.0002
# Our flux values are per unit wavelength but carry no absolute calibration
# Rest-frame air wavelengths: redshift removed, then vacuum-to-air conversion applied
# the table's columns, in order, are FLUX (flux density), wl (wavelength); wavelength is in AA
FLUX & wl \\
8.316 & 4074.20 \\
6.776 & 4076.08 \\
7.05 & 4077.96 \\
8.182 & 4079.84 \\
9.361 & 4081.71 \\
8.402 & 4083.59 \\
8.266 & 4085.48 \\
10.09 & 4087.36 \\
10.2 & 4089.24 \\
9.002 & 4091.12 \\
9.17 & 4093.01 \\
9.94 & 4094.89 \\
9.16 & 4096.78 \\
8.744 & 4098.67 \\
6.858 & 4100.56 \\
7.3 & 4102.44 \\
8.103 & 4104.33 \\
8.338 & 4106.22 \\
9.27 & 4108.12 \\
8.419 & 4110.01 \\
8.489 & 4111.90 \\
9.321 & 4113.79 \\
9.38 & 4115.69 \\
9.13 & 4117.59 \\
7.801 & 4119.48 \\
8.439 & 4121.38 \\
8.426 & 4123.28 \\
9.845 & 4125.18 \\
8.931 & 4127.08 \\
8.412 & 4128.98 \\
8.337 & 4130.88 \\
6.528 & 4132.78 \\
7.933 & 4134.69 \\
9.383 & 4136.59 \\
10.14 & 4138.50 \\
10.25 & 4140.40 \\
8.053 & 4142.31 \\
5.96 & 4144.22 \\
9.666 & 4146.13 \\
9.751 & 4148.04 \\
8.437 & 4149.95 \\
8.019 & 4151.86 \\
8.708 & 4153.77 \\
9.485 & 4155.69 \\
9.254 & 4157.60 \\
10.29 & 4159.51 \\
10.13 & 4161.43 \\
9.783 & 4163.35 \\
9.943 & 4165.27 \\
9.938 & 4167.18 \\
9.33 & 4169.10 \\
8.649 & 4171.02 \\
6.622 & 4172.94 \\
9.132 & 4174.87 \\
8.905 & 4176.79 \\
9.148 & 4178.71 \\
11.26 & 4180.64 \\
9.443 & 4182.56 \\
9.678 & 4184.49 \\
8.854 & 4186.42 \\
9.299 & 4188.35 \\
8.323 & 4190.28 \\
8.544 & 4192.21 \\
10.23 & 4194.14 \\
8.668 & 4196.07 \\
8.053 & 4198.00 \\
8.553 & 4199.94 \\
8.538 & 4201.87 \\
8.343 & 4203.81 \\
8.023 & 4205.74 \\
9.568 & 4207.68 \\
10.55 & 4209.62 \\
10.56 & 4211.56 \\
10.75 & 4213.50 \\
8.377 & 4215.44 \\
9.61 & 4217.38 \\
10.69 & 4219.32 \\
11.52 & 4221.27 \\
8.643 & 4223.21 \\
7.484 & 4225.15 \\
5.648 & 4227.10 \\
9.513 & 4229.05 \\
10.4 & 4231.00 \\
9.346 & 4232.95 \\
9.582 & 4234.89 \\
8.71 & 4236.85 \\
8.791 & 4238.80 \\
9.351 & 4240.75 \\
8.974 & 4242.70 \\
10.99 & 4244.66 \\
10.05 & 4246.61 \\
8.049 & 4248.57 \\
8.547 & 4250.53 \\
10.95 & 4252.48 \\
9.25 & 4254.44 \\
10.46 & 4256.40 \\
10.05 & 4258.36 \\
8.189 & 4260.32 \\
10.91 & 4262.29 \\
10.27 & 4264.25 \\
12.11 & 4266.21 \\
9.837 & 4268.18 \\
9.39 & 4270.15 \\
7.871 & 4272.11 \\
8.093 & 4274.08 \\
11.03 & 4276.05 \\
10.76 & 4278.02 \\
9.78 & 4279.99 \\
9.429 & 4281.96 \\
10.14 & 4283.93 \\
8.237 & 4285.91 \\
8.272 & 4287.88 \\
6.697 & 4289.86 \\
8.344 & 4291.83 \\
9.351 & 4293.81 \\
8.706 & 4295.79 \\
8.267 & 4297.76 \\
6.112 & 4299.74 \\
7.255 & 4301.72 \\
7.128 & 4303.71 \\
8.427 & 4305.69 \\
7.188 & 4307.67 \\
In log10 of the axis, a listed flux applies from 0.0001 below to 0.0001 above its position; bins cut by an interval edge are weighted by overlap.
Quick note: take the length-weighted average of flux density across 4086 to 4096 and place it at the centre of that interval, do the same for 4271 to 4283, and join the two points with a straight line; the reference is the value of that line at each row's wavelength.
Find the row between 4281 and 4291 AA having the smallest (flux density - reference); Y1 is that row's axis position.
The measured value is 4289.86 AA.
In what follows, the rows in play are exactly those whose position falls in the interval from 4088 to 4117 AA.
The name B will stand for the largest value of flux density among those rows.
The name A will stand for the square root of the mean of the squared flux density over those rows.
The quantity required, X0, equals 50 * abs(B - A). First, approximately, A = 8.82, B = 10.2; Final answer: 69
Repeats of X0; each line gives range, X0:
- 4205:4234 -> 101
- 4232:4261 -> 76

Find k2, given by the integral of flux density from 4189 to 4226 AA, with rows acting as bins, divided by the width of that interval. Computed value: 9.22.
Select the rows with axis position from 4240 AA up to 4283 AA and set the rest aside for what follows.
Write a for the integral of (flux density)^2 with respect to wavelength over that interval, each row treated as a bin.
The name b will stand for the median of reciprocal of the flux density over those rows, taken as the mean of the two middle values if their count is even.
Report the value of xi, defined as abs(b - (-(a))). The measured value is 4139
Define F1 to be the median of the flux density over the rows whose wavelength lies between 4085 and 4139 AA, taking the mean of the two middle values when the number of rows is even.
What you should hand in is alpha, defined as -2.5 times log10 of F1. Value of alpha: -2.35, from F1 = 8.7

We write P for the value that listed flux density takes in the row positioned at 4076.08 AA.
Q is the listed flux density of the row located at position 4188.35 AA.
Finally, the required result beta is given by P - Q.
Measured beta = -2.5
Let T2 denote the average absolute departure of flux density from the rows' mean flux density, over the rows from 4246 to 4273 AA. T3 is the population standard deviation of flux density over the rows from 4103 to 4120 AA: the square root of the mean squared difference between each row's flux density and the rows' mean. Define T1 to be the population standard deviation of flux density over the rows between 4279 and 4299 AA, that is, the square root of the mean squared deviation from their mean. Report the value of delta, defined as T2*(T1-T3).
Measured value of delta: 0.4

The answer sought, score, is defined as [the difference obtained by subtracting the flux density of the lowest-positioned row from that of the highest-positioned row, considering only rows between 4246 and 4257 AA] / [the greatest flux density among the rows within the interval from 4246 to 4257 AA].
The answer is 0.037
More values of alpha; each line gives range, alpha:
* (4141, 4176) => -2.42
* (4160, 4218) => -2.41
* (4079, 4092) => -2.39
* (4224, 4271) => -2.44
